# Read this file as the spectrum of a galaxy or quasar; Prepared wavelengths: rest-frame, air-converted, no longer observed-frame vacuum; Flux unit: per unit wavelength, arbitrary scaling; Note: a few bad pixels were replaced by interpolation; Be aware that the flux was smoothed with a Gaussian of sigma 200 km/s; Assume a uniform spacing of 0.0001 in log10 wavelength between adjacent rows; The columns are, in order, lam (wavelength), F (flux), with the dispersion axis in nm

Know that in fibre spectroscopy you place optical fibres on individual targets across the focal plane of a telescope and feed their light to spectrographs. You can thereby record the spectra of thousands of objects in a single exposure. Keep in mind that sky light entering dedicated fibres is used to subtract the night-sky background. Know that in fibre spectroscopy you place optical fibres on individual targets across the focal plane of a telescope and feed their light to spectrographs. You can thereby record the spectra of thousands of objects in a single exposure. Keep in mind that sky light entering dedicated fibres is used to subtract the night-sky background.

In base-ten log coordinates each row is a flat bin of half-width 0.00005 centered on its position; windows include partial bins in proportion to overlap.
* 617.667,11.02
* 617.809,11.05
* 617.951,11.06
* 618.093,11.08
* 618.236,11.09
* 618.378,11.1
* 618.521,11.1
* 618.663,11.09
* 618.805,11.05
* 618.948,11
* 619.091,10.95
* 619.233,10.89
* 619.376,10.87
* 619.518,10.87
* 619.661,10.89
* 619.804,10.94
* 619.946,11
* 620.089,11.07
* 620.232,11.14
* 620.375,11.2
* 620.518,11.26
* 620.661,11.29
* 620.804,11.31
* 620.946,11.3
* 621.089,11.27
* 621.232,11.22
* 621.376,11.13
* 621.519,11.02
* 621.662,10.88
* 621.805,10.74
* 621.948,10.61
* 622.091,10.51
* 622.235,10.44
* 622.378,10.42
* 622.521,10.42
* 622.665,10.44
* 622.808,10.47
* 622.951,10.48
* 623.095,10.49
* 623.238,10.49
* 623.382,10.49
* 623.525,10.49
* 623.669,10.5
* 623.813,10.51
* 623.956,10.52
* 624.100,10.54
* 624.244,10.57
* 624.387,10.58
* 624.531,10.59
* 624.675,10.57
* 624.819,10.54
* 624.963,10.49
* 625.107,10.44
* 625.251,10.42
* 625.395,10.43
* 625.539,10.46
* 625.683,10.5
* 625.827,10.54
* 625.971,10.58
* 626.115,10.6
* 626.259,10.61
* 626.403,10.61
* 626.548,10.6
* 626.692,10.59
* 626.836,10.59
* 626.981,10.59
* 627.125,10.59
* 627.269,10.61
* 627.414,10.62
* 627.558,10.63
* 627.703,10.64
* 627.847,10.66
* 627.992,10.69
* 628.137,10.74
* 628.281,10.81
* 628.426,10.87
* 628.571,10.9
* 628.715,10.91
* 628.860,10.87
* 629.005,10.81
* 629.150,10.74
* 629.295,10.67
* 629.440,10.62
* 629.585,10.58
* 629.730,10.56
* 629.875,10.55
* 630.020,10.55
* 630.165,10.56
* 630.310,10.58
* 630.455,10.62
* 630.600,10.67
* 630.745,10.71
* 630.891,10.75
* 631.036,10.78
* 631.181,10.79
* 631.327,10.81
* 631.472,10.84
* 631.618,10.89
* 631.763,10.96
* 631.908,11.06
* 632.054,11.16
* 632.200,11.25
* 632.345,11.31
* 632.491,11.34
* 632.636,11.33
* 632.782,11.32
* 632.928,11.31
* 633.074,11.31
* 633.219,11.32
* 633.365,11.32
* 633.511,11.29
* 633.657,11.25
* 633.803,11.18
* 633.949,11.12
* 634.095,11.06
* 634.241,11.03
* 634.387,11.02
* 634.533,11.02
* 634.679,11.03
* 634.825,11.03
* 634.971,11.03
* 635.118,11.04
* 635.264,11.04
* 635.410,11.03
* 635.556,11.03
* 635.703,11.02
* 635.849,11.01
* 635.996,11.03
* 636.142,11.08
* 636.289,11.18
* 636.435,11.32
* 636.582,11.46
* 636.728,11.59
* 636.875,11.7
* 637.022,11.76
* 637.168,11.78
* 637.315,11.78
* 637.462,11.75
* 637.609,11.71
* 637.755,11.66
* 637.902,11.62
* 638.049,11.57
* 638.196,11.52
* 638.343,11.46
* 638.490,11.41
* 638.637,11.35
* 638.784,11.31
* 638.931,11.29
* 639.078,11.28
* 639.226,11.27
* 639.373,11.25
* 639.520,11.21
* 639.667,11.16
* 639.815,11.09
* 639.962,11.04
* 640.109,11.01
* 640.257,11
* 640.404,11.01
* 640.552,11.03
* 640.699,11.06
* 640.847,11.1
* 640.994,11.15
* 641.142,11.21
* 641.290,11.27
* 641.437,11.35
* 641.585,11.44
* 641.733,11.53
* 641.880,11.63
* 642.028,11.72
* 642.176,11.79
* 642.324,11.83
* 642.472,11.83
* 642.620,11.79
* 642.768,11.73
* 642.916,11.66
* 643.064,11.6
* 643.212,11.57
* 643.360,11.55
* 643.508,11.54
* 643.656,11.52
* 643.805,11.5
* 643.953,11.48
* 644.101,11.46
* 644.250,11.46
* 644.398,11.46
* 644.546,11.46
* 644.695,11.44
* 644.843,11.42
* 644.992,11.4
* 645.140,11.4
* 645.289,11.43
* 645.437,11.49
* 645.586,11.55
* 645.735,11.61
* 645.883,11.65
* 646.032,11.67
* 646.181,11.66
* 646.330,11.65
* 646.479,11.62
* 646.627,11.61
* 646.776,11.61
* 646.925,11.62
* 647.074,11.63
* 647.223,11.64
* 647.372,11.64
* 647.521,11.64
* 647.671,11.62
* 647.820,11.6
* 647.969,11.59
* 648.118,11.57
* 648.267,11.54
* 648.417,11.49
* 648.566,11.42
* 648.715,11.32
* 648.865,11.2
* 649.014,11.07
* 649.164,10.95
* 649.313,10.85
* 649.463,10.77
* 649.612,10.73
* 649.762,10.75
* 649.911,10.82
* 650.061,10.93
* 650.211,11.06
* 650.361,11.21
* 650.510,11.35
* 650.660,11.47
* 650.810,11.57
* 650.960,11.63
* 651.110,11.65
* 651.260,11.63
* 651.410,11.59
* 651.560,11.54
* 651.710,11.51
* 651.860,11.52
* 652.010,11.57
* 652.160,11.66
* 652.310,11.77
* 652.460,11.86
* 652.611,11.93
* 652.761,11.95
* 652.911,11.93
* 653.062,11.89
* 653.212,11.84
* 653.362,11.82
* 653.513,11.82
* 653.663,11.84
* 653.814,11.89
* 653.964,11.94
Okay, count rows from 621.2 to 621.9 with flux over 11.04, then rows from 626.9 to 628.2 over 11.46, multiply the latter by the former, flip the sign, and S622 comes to 0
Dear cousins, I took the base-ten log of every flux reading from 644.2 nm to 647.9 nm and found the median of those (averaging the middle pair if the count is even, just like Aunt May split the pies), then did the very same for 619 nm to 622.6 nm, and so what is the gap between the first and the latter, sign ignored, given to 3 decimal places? 0.025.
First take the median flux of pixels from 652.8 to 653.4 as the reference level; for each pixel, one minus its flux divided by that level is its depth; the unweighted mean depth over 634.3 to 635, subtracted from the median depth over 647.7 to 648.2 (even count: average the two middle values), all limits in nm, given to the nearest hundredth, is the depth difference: -0.05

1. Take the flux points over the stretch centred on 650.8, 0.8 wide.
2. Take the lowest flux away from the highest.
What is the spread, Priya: 0.30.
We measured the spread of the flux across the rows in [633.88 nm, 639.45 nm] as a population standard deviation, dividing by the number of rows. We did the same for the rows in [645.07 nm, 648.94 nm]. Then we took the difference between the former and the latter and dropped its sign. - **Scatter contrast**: 0.158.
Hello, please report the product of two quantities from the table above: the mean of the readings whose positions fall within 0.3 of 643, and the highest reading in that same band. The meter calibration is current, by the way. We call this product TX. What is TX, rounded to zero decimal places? 137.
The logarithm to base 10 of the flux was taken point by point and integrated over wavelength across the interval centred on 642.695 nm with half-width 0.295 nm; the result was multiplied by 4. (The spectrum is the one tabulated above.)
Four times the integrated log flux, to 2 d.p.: 2.53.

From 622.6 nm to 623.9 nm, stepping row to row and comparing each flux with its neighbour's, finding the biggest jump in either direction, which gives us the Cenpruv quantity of 0.030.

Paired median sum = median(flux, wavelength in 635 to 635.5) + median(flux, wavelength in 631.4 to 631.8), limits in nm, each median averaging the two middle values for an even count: 21.9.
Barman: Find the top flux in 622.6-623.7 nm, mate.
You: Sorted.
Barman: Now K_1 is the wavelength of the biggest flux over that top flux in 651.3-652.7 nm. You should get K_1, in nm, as 652.611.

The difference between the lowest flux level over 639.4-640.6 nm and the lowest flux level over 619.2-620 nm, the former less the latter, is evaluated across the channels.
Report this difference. 0.1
